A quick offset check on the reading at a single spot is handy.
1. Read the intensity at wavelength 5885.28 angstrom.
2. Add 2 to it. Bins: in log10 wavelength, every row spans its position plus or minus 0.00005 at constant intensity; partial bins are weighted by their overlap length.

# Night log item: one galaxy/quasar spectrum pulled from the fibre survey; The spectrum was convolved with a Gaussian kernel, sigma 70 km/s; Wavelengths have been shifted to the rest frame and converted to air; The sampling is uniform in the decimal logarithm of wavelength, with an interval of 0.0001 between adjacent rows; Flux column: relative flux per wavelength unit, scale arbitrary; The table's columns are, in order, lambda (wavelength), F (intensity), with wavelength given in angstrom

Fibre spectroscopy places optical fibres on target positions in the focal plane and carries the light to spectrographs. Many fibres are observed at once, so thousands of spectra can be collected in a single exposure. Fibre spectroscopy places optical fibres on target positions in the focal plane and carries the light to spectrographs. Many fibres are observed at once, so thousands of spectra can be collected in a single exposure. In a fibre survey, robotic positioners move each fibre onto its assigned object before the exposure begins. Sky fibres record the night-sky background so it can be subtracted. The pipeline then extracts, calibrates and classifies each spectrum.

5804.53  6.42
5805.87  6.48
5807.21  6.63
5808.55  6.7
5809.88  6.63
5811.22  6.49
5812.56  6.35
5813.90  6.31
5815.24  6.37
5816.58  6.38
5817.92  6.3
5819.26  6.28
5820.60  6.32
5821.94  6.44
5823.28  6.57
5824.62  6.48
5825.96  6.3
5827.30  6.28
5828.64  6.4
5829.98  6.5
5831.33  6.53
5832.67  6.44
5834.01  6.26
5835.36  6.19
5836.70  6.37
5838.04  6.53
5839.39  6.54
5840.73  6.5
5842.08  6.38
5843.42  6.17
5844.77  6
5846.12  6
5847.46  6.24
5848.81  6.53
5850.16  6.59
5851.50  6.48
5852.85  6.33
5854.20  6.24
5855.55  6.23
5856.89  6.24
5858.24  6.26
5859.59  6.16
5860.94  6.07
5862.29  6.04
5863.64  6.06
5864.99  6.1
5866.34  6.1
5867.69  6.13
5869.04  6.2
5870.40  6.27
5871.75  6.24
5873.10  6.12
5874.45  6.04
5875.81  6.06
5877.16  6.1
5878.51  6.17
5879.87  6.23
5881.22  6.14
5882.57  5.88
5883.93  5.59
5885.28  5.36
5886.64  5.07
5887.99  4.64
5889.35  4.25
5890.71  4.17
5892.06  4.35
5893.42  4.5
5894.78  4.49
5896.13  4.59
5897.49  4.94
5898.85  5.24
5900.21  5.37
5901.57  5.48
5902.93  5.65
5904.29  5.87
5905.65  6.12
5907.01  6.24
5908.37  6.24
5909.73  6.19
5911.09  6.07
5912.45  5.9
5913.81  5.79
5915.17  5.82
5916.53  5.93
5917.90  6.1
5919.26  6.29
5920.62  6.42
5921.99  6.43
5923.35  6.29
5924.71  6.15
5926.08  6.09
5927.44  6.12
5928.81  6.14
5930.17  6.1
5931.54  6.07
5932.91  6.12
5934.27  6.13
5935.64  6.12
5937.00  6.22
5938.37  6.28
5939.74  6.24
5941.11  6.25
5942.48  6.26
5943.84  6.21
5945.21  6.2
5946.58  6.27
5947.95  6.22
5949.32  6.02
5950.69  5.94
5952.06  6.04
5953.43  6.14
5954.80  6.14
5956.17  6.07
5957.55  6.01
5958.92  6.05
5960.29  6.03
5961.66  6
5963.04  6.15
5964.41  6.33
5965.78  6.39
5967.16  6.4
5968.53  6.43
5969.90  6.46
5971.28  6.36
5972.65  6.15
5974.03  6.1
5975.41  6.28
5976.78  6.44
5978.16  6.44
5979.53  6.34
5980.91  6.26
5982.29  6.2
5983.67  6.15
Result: 7.36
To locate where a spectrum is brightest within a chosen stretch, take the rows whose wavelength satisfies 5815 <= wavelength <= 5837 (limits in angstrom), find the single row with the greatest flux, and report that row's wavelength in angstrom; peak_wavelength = 5823.28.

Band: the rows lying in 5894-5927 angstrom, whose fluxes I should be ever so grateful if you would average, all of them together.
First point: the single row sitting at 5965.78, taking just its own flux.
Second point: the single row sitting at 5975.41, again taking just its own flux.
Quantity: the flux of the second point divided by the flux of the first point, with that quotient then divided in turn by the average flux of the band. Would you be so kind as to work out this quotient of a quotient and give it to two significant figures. 0.17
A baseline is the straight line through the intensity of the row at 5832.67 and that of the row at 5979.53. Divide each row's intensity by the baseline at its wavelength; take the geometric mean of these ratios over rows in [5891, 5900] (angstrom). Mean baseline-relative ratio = 0.73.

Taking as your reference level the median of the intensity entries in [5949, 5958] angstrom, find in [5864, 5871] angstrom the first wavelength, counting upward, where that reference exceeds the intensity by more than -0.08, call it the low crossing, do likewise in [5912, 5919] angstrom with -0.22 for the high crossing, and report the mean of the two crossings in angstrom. 5888.7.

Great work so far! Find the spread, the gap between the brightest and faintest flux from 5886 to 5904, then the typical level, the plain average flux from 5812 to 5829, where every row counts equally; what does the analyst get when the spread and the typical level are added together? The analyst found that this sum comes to 7.8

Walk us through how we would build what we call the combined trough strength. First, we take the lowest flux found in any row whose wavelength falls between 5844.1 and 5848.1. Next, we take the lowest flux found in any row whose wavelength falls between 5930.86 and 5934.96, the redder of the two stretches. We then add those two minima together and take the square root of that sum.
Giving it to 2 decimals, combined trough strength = 3.47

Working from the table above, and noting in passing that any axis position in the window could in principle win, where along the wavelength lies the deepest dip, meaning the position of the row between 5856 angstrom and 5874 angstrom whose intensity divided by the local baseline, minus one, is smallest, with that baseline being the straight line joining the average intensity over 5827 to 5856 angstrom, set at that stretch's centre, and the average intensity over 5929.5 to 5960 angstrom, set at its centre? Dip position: 5862.29 angstrom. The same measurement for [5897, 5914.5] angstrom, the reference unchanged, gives 5897.49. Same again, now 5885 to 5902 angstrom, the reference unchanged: 5890.71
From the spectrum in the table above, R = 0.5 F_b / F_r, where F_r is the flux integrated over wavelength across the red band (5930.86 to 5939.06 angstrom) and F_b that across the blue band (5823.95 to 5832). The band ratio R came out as 0.512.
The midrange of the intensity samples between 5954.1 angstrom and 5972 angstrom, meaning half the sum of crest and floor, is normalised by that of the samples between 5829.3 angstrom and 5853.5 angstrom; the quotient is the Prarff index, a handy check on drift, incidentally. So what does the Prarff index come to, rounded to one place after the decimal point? 1.0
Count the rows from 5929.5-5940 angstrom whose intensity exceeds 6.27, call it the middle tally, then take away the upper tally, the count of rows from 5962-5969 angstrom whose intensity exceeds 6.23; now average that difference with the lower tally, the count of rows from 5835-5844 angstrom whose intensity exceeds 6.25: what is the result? 1.00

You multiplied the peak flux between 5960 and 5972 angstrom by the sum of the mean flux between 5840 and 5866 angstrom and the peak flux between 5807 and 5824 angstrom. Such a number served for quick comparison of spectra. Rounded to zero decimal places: 84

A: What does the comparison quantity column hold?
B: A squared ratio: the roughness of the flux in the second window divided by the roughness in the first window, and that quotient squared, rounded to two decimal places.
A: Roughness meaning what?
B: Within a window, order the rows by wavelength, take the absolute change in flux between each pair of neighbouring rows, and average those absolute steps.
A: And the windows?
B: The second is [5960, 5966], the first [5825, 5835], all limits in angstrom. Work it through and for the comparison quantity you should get 1.36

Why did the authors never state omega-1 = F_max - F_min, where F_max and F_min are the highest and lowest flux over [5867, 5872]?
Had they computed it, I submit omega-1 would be 0.14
